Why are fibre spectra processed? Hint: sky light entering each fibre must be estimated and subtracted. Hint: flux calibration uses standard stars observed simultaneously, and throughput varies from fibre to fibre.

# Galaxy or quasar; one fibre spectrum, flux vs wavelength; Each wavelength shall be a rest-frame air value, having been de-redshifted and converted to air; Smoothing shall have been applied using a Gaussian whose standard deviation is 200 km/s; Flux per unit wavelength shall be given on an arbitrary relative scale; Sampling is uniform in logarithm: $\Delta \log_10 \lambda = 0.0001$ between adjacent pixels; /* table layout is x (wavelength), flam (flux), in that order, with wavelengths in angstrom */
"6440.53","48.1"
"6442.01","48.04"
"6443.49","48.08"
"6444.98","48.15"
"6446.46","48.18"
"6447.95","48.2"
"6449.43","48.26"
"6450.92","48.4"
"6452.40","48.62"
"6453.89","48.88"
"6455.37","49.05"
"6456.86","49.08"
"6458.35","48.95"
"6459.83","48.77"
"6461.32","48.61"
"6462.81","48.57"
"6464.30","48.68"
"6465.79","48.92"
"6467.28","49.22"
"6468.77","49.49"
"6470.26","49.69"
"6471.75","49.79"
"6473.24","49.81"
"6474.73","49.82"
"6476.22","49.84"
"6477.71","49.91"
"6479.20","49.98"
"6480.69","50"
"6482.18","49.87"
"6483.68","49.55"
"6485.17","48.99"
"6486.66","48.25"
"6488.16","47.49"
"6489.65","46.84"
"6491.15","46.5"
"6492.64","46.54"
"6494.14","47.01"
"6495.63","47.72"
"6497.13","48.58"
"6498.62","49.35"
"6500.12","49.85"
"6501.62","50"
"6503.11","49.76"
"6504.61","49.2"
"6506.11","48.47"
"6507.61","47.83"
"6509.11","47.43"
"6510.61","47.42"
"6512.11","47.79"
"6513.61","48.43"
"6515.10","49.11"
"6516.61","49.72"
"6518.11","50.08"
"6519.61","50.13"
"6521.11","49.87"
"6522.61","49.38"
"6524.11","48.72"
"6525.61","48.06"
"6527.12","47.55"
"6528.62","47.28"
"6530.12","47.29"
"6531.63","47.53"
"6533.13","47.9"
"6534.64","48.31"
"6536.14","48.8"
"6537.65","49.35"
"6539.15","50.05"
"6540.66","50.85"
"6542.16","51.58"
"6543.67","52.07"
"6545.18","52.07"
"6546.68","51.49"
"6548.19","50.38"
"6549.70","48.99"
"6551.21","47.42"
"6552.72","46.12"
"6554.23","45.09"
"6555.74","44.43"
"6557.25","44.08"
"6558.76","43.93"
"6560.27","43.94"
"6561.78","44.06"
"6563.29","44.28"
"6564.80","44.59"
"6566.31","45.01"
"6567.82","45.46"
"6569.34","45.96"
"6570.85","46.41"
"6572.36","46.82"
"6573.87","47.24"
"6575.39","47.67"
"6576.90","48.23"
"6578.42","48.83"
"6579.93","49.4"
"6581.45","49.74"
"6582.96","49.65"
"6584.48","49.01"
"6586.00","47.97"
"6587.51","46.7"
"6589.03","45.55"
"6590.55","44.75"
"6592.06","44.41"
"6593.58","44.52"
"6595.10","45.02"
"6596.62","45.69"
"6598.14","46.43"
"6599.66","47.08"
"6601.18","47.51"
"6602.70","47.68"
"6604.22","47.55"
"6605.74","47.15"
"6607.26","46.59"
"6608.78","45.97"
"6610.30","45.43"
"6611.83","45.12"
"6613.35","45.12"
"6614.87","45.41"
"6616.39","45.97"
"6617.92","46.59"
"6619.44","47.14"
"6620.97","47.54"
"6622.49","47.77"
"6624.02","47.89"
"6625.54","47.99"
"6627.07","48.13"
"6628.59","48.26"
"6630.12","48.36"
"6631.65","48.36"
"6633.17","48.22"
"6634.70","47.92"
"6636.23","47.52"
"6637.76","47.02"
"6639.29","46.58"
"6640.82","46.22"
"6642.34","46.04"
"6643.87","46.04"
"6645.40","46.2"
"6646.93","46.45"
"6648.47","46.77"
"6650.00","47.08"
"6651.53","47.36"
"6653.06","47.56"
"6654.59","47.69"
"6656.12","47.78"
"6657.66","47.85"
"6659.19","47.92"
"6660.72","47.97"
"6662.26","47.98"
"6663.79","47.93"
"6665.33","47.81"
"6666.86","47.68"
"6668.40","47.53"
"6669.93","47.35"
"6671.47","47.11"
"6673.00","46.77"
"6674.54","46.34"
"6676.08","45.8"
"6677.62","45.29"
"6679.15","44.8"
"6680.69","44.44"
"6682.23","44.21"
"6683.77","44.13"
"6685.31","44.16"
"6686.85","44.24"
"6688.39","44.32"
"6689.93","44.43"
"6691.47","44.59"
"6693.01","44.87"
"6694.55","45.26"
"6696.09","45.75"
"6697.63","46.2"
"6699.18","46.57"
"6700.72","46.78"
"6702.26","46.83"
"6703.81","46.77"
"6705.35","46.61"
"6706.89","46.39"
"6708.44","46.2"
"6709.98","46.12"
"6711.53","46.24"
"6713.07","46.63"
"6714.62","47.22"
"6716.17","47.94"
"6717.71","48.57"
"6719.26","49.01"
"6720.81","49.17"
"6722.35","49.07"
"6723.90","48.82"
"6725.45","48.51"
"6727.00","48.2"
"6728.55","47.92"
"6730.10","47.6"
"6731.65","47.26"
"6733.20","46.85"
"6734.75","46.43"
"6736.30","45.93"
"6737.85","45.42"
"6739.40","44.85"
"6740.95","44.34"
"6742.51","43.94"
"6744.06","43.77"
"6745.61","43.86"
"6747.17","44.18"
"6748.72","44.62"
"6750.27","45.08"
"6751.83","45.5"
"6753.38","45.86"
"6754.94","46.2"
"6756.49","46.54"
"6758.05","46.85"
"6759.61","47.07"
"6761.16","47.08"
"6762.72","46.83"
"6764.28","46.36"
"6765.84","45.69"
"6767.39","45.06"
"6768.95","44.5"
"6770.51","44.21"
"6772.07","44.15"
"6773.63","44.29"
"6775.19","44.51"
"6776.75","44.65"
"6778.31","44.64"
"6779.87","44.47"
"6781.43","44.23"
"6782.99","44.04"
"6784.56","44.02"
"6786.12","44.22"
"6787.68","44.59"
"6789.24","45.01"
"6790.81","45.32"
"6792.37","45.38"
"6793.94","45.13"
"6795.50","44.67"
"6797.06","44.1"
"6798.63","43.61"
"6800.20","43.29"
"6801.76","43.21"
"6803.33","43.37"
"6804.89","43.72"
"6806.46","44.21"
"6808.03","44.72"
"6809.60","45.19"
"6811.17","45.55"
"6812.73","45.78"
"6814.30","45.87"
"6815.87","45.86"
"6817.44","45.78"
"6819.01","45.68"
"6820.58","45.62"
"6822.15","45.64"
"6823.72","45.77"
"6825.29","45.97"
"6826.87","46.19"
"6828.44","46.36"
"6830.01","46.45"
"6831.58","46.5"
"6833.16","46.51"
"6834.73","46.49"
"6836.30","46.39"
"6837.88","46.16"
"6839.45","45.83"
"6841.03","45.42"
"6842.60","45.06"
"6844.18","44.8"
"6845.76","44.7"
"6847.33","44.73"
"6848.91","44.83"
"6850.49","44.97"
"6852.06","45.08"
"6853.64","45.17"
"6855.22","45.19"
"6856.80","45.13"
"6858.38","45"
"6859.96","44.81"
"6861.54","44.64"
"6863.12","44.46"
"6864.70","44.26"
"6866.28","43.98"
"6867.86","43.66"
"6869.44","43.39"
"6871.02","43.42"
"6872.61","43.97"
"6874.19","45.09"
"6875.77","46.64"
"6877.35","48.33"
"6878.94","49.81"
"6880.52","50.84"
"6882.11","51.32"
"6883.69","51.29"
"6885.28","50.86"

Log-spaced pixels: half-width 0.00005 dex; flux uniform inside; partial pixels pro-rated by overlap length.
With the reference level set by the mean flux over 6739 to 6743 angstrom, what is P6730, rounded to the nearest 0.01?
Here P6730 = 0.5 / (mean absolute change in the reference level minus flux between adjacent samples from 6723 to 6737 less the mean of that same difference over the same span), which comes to 0.14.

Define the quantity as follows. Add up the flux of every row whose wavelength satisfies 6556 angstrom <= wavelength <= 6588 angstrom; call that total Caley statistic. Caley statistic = 979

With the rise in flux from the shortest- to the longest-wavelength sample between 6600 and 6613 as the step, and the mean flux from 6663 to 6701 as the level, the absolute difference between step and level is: 48.2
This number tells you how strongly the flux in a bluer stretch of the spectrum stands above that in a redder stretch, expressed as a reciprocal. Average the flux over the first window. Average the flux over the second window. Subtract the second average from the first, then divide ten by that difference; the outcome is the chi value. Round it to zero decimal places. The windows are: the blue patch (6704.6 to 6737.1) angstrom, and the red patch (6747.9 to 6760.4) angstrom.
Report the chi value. 7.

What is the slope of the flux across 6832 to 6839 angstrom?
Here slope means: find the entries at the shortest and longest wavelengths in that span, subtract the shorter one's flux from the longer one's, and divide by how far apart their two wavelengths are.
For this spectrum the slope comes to -0.1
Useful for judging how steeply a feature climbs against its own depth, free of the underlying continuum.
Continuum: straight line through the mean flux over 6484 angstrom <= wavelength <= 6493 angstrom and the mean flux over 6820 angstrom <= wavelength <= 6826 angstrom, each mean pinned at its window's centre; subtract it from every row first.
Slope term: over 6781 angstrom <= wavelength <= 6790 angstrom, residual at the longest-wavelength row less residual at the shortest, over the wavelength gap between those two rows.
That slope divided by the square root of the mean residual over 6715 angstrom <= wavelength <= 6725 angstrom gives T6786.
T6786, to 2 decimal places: 0.07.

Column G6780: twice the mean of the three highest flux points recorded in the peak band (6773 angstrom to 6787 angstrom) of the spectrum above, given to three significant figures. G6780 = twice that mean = 89.2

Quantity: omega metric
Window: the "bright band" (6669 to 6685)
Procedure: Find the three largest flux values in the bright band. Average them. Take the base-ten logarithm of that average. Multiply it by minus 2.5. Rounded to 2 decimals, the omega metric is -4.18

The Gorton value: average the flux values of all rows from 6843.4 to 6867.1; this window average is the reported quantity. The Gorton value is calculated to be 44.8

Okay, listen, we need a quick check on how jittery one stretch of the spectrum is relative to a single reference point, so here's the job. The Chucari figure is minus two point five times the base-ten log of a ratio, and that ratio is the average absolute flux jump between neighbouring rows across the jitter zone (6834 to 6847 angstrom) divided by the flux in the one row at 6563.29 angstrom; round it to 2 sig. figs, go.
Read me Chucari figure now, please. 5.6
